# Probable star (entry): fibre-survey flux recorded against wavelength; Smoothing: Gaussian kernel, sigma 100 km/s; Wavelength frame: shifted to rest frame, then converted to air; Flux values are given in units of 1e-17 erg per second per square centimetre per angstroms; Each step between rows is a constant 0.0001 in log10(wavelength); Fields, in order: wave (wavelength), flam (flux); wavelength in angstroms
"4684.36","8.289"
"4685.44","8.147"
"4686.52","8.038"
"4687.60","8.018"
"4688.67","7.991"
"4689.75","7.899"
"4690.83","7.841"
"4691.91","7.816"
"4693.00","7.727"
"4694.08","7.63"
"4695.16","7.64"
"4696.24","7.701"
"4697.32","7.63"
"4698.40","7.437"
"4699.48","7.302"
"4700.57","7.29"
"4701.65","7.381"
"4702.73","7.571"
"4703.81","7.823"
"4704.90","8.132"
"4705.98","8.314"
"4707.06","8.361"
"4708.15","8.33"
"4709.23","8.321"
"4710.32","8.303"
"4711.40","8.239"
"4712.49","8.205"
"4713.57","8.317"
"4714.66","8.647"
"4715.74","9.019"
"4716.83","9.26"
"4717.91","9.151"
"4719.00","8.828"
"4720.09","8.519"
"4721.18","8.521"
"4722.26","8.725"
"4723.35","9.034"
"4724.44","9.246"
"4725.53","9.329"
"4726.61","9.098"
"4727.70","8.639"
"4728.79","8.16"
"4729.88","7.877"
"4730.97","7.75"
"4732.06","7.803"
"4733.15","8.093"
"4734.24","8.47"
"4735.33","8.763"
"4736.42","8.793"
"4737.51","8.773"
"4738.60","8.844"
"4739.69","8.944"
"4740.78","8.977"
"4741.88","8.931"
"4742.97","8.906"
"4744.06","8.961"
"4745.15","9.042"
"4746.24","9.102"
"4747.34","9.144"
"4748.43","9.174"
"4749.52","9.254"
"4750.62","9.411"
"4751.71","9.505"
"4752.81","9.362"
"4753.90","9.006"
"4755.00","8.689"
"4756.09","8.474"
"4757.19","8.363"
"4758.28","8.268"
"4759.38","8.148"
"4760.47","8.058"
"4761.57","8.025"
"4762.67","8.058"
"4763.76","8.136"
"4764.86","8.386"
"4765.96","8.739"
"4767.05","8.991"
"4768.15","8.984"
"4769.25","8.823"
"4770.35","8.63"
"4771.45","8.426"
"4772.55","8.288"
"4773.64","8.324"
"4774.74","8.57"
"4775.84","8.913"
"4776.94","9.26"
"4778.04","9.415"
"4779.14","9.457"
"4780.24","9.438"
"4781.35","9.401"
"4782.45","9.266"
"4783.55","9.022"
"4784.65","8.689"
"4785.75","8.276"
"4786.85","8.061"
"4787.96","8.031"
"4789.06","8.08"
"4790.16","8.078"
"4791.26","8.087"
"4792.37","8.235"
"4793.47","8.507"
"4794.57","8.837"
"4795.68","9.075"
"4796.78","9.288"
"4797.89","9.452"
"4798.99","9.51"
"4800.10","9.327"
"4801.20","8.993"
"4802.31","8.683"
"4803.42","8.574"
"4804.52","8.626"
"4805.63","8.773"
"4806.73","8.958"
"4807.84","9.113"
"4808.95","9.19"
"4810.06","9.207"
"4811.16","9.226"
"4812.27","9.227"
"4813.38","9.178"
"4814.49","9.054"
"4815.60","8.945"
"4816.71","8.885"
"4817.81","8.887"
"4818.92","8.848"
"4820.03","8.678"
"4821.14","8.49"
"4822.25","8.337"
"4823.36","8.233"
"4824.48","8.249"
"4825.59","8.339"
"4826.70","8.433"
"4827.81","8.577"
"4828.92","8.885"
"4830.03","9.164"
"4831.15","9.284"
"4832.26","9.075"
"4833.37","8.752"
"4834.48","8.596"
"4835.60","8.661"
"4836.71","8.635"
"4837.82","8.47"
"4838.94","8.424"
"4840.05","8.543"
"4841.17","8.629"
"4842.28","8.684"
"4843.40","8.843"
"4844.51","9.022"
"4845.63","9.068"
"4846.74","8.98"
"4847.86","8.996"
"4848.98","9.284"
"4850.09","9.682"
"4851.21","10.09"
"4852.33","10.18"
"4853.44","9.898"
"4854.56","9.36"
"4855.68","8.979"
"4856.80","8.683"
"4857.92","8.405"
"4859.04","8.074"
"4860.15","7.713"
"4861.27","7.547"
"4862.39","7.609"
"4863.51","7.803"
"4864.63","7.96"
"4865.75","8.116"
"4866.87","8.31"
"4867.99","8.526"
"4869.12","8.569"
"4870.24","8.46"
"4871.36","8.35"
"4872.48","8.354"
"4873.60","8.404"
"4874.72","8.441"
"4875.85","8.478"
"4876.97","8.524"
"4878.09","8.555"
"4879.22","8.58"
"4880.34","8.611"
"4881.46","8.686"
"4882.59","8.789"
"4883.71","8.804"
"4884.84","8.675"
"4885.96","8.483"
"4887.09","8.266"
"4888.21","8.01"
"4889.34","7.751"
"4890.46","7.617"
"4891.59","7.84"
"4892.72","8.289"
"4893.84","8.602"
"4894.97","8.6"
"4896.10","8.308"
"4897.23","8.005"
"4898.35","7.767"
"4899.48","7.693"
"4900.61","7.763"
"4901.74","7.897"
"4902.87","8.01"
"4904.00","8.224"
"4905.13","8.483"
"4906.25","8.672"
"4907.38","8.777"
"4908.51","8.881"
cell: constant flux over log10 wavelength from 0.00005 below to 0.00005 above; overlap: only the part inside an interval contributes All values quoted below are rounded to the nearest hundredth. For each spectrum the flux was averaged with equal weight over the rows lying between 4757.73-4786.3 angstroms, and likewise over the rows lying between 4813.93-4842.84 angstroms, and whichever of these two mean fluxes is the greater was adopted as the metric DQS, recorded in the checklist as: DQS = 8.69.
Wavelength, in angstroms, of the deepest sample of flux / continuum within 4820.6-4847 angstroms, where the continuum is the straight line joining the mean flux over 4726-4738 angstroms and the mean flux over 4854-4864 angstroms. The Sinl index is 4823.36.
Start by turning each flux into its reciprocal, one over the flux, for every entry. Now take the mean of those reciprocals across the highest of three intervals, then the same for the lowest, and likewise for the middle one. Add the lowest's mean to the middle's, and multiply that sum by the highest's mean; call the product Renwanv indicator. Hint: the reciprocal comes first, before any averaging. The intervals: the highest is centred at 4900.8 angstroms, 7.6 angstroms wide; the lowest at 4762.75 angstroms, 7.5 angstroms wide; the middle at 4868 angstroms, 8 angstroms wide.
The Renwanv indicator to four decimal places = 0.0306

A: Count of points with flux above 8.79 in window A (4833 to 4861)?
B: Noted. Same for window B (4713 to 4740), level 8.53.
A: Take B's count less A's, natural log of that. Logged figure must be 1.39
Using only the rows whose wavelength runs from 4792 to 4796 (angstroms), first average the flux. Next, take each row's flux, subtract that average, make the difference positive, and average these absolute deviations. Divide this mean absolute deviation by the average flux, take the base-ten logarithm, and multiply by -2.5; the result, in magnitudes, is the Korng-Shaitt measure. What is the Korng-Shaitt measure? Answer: 3.7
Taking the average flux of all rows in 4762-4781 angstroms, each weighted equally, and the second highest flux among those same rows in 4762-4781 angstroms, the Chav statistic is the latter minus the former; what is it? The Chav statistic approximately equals 0.68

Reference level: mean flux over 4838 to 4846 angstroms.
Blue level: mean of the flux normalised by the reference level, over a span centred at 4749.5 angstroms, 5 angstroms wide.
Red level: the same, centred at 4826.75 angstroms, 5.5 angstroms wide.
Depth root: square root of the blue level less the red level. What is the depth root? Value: 0.30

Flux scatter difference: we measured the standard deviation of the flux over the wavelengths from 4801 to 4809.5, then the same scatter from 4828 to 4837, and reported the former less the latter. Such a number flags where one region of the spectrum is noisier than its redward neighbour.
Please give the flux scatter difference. -0.03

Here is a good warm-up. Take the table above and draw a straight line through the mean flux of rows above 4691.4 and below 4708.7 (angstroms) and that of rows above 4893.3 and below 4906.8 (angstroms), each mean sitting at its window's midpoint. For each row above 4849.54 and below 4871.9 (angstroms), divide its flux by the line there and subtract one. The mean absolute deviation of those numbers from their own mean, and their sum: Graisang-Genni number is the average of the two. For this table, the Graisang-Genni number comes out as 0.70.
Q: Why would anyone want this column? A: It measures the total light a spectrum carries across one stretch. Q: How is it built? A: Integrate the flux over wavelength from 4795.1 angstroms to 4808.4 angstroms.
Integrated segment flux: 120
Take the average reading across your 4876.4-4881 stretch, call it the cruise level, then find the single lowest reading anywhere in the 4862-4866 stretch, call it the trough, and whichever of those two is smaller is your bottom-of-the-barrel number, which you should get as 7.61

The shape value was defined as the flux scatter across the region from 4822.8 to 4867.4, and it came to 0.62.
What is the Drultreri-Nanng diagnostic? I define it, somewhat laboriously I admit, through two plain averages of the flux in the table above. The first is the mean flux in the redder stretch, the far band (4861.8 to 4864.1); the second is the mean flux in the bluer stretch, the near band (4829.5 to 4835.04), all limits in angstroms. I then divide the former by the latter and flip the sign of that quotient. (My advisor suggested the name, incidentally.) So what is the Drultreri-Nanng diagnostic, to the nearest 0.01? -0.86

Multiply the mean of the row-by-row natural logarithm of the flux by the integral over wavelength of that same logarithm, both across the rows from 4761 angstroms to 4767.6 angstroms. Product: 30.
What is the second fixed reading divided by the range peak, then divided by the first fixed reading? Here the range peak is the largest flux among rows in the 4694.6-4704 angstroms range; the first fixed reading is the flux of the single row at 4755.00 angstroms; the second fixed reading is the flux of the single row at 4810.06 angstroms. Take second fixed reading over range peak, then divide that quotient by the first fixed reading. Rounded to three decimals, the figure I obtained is 0.135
